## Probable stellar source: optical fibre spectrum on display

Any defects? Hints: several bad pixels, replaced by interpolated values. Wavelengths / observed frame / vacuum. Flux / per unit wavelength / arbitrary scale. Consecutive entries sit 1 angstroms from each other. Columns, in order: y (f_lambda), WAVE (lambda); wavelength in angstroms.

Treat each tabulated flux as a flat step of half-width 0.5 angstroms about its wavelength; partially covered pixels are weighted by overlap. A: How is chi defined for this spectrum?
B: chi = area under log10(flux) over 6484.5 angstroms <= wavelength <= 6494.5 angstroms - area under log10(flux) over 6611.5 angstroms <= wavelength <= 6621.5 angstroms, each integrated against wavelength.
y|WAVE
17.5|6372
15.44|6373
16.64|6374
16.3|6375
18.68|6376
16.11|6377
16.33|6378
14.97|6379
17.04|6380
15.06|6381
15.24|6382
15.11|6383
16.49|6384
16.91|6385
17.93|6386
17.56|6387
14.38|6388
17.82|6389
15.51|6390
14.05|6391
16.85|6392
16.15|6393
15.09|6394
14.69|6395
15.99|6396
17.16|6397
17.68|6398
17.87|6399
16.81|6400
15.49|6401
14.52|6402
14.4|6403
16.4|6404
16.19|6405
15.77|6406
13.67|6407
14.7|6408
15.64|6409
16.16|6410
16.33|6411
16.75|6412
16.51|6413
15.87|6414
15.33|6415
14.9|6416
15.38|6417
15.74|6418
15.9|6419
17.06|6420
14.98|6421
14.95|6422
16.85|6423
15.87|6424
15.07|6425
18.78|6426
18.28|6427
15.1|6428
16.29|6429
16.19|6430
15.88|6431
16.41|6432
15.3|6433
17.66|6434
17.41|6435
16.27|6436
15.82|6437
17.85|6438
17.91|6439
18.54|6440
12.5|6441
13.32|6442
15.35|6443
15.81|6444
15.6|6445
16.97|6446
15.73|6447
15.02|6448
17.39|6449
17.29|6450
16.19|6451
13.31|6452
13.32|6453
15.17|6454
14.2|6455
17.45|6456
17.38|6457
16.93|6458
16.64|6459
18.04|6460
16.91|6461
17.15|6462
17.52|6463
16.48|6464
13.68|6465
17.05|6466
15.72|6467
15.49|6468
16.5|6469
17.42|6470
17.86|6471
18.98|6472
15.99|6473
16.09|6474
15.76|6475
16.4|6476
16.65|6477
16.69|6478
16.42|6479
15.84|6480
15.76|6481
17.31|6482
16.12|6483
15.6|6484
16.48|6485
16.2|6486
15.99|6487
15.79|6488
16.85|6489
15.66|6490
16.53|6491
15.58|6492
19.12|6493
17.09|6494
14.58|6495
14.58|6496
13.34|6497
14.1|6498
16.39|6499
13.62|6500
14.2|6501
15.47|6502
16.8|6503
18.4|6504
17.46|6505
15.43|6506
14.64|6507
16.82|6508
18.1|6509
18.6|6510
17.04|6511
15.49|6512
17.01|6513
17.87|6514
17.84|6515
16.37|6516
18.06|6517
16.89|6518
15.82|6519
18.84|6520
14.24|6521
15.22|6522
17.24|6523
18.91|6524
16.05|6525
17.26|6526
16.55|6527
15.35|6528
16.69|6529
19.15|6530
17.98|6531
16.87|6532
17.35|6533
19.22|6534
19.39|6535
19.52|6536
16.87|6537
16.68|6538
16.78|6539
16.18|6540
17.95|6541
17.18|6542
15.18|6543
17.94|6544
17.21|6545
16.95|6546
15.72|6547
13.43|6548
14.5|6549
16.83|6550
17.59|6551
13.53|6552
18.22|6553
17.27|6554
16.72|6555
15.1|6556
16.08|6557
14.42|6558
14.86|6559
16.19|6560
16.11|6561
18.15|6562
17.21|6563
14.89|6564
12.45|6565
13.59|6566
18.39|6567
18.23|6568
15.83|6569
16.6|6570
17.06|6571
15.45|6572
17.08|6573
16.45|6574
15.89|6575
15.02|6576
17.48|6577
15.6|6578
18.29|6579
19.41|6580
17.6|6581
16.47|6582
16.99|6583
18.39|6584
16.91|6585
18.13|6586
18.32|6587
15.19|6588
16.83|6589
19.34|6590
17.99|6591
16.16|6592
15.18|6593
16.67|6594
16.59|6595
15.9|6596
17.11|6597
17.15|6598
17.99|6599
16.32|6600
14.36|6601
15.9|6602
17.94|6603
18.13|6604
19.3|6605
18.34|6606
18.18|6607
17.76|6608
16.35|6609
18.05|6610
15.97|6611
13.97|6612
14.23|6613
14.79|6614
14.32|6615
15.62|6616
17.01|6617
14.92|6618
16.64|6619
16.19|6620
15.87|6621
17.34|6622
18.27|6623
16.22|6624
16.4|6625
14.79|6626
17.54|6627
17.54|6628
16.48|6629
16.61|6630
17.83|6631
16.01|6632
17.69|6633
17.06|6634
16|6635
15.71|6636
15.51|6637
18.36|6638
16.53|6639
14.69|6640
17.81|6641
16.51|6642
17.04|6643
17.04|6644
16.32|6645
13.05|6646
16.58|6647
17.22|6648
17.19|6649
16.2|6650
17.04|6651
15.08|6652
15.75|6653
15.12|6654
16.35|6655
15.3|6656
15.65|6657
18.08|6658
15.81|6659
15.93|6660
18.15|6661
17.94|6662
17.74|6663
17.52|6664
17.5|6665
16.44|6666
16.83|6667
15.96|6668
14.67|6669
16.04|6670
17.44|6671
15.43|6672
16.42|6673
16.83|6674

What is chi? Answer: 0.3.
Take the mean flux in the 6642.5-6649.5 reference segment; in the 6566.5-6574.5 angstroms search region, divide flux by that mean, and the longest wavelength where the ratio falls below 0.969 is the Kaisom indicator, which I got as 6572 angstroms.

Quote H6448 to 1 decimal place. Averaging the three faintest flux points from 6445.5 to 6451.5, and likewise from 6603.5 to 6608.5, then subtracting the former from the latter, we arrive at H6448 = 2.4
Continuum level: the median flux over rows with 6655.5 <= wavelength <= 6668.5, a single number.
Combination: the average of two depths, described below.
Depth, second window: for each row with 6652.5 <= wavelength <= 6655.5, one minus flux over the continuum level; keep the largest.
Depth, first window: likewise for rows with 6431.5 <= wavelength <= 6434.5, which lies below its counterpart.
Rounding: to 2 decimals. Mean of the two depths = 0.10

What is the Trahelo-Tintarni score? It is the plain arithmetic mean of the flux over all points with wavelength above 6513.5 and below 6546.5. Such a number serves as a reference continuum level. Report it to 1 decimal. 17.2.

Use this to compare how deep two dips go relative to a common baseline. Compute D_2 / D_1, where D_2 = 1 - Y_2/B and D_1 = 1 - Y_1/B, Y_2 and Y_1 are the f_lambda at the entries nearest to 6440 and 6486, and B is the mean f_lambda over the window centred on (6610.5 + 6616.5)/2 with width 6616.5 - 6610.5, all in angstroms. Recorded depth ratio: 2.7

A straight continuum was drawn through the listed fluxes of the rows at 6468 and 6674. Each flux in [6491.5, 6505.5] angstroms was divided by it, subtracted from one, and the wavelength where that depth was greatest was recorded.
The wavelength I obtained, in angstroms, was 6497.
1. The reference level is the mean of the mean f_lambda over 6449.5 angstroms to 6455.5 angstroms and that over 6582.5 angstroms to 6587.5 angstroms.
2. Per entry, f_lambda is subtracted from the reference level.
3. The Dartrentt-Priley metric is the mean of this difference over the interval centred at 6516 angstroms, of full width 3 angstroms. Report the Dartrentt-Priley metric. -1.1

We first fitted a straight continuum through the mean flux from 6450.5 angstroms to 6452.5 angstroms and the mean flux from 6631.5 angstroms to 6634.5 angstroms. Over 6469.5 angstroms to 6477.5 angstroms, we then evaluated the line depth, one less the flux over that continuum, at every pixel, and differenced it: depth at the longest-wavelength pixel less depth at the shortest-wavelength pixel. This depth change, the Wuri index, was 0.1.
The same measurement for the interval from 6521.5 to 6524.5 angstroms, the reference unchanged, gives -0.2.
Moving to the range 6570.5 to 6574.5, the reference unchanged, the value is 0.0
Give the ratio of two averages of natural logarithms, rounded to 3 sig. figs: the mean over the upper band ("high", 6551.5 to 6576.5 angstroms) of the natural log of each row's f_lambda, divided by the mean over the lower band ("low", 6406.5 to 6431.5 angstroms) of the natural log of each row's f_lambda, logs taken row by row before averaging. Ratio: 1.00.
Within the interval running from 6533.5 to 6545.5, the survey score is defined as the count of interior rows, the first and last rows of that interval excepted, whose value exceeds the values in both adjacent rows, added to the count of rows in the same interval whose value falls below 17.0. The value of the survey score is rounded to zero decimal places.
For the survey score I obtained 9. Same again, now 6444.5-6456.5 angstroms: 12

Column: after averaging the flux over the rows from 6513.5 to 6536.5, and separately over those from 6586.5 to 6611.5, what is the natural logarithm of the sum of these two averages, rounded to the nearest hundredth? 3.54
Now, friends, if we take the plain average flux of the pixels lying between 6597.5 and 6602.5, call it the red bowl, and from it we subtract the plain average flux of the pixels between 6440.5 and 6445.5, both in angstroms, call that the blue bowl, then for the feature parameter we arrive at 1.8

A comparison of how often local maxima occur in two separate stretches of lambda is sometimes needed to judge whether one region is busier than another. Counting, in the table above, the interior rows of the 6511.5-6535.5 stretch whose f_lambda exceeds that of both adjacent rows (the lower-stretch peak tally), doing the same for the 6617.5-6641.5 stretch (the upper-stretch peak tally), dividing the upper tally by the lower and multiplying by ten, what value 10.0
